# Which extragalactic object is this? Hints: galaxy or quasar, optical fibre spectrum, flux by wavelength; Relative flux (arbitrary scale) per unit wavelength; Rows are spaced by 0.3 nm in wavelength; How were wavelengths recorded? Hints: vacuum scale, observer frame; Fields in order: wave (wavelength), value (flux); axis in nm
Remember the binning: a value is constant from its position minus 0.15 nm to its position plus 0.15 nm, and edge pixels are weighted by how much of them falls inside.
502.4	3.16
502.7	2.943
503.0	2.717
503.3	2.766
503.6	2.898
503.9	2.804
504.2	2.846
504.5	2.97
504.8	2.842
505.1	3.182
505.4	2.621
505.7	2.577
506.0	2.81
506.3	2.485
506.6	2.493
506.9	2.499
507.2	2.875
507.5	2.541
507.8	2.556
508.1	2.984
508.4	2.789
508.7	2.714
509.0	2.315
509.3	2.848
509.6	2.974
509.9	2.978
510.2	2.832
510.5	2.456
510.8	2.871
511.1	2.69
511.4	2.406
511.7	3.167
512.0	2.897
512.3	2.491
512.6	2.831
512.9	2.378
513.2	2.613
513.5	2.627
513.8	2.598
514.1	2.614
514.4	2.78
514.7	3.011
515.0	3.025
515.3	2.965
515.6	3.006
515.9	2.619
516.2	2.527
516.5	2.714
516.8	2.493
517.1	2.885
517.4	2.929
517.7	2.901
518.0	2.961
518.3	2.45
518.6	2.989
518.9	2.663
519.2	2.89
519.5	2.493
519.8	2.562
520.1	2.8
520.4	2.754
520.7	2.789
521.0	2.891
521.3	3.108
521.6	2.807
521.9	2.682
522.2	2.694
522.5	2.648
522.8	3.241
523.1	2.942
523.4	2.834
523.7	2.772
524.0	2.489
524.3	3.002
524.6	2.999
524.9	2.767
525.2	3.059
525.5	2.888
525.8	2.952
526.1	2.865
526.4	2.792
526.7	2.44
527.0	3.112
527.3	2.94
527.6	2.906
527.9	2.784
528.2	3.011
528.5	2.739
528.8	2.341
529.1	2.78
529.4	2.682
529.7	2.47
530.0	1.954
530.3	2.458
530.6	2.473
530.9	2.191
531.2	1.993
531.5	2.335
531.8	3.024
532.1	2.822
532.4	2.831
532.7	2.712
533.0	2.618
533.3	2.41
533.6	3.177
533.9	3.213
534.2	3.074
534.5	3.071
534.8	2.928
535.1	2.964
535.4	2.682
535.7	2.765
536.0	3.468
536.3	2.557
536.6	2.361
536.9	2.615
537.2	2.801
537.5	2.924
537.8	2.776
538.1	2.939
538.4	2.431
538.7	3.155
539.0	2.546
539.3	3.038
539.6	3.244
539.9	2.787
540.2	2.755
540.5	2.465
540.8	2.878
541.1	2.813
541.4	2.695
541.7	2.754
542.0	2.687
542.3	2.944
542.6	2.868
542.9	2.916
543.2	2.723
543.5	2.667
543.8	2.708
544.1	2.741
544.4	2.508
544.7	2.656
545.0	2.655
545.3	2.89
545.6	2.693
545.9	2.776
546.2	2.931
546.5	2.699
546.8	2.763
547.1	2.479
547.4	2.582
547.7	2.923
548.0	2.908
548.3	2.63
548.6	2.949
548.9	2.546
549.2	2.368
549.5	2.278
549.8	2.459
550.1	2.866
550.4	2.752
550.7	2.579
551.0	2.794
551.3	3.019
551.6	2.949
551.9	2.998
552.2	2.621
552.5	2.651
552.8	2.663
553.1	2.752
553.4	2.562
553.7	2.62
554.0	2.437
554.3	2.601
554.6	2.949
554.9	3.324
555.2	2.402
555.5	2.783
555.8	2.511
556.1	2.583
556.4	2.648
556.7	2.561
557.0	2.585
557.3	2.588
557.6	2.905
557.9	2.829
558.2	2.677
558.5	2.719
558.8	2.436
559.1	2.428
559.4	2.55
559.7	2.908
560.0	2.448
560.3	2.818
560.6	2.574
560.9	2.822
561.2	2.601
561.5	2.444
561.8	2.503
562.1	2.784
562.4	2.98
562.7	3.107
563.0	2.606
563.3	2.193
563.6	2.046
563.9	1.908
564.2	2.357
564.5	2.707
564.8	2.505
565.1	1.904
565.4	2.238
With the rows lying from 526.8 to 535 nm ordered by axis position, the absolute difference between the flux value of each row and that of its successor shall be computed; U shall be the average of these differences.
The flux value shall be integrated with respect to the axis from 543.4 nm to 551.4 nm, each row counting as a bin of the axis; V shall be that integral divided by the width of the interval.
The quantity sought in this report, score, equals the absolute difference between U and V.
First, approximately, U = 0.240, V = 2.70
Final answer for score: 2.46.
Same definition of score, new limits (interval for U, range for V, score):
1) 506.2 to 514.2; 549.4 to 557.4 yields 2.44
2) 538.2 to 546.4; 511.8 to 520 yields 2.54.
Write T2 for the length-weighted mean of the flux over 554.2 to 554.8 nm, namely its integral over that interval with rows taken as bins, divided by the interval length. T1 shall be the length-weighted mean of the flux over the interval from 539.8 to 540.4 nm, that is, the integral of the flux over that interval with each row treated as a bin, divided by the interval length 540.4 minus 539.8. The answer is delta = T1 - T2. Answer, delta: -0.09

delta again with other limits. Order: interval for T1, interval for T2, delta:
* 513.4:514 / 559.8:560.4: -0.03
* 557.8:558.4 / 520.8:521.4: -0.23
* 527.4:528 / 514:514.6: 0.13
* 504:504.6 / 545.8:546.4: 0.05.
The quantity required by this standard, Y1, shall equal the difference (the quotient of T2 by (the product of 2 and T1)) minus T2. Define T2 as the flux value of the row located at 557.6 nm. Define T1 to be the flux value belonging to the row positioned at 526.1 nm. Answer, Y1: -2.40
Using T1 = 2.865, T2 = 2.905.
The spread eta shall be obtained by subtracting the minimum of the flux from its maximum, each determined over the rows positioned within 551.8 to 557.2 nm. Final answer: 0.92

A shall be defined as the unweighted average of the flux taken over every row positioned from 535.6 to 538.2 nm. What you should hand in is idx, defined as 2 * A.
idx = 5.60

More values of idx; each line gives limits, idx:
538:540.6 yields 5.64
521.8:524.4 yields 5.62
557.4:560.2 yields 5.31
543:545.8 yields 5.39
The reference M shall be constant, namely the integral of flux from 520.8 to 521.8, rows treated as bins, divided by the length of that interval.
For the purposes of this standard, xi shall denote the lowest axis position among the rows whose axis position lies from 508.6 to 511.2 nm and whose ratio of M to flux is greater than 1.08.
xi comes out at 509.0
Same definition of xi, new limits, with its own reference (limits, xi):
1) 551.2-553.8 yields 552.2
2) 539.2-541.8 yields 540.5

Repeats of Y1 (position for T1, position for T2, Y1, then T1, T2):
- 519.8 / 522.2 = -2.17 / 2.562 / 2.694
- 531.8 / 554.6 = -2.46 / 3.024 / 2.949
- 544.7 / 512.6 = -2.30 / 2.656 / 2.831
